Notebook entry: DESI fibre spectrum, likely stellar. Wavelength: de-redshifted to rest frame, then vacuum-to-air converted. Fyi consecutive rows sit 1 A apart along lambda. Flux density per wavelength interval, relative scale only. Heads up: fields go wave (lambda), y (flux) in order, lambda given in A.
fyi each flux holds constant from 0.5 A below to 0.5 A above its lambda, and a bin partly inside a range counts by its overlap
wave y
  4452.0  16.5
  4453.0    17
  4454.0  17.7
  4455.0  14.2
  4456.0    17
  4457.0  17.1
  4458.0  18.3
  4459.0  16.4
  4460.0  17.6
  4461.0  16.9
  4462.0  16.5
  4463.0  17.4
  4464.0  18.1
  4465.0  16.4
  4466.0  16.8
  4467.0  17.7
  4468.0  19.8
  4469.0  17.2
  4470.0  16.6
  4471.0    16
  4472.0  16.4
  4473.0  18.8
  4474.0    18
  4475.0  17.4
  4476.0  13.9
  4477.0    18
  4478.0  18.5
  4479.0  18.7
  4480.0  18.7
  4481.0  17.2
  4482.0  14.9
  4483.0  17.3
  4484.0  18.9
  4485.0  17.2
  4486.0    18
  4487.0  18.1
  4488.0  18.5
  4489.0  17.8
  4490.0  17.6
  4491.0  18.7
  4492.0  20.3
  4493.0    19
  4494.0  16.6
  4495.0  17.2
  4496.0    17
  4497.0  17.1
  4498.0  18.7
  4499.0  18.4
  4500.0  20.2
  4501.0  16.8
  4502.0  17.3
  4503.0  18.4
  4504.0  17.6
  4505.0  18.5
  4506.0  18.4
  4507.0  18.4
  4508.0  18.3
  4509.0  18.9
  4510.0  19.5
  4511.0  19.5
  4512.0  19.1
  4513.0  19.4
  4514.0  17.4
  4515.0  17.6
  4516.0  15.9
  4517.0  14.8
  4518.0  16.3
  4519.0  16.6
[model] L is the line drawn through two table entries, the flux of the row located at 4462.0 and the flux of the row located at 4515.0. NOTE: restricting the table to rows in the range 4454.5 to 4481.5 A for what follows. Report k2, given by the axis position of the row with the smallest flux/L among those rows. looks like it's 4476.0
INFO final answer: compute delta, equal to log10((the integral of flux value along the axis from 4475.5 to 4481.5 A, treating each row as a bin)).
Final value 2.02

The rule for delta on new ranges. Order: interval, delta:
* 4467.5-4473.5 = 2.02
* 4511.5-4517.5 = 2.02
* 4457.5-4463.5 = 2.01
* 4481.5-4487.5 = 2.02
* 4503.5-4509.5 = 2.04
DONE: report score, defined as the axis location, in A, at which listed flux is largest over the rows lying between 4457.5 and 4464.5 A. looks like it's 4458.0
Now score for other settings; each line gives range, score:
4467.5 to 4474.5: 4468.0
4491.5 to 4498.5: 4492.0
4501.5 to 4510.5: 4510.0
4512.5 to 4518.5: 4513.0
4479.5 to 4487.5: 4484.0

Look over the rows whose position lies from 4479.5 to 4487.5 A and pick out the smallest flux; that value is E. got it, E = 14.9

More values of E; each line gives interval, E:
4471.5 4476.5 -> 13.9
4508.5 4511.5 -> 18.9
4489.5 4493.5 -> 17.6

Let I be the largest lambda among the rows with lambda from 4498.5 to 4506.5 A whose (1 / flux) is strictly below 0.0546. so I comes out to 4506.0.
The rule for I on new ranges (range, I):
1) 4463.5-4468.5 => 4468.0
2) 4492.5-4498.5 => 4498.0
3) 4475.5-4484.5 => 4484.0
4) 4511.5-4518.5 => 4513.0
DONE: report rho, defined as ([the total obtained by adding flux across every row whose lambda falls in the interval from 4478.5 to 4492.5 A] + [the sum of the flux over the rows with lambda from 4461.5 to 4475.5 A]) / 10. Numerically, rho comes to 49.50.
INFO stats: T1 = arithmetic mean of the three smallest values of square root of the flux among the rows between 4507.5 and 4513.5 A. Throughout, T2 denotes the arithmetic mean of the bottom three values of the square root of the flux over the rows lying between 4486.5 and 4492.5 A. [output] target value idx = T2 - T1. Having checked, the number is -0.11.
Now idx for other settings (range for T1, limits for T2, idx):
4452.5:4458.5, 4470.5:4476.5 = -0.08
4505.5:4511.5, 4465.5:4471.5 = -0.23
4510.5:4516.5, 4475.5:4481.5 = -0.08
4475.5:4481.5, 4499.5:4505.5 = 0.11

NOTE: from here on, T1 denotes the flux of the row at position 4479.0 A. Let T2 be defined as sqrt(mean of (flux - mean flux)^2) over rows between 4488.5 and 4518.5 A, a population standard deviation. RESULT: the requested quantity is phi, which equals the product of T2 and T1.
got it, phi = 23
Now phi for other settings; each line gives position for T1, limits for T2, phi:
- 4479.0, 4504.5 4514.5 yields 12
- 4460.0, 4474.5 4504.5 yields 22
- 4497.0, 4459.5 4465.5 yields 10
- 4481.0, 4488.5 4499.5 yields 18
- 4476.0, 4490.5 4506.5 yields 15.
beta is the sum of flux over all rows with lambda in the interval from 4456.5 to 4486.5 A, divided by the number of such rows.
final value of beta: 17.4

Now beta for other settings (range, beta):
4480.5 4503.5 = 17.9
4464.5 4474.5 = 17.4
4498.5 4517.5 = 18.1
